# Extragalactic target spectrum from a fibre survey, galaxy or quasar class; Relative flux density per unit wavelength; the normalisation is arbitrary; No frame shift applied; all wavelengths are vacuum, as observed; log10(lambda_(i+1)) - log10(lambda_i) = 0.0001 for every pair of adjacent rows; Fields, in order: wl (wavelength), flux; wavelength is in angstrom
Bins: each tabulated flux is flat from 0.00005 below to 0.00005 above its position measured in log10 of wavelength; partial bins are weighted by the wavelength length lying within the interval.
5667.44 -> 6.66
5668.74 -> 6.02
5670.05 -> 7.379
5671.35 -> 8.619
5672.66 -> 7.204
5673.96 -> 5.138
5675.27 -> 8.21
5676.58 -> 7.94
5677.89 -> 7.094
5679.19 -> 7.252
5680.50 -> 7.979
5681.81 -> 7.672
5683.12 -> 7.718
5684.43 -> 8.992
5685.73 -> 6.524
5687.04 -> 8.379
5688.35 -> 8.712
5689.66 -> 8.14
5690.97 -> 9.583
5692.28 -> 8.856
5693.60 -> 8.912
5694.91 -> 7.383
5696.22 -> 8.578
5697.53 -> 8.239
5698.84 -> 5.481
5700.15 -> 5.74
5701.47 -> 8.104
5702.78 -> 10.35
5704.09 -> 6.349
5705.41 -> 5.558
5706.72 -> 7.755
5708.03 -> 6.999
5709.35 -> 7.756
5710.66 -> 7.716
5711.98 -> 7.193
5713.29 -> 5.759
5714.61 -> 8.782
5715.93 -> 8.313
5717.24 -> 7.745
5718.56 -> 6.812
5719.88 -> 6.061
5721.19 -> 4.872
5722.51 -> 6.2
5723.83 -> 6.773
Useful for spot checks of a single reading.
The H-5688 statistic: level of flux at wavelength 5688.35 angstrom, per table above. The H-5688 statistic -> 8.712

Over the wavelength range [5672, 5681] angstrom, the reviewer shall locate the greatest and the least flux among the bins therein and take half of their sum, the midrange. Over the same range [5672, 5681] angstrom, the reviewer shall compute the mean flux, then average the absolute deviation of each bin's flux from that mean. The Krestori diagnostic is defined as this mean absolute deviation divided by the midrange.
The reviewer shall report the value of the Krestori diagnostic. 0.10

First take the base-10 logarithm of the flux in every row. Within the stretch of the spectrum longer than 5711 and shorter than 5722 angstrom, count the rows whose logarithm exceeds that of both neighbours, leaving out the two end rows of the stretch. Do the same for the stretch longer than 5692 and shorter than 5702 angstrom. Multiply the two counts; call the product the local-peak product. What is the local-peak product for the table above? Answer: 2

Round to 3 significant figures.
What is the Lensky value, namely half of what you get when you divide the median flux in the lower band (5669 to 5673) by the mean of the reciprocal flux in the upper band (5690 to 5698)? 31.5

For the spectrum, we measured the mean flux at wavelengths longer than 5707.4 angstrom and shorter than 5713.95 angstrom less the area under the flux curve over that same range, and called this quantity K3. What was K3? -39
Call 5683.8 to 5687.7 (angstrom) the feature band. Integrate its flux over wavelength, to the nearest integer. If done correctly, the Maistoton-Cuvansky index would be 31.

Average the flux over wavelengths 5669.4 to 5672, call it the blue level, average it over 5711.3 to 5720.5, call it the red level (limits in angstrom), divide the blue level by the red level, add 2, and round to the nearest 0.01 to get 3.11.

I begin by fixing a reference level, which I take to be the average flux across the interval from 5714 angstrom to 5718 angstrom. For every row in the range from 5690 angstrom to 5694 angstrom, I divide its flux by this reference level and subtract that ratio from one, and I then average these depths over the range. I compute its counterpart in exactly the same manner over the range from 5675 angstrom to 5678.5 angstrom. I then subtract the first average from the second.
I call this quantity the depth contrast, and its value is 0.2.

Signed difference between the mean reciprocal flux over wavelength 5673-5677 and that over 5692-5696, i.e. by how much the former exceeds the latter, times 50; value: 1.4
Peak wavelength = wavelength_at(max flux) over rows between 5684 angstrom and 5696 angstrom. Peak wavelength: 5690.97 angstrom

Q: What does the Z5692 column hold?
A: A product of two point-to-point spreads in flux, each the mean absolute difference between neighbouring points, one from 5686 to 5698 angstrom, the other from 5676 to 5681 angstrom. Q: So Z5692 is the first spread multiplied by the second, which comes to 0.4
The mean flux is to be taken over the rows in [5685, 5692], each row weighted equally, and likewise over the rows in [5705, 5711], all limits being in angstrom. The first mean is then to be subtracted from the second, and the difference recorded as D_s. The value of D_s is -1.1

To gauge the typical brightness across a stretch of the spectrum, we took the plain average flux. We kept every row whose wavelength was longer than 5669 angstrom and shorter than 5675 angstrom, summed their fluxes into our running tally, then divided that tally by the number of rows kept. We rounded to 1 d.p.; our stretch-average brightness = 7.1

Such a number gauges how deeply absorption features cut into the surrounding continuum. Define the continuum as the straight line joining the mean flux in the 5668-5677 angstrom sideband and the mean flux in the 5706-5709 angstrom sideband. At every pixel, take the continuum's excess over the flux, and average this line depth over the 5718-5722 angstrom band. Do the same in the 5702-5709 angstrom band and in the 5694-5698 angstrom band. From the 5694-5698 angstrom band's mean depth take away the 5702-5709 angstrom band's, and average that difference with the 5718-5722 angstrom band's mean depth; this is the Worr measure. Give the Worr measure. 0.41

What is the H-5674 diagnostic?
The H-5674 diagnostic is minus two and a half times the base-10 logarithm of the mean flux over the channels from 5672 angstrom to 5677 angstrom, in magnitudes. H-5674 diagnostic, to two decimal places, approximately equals -2.13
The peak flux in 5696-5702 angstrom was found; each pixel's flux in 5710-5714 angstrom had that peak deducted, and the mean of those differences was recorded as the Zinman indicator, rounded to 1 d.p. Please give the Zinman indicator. -1.7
